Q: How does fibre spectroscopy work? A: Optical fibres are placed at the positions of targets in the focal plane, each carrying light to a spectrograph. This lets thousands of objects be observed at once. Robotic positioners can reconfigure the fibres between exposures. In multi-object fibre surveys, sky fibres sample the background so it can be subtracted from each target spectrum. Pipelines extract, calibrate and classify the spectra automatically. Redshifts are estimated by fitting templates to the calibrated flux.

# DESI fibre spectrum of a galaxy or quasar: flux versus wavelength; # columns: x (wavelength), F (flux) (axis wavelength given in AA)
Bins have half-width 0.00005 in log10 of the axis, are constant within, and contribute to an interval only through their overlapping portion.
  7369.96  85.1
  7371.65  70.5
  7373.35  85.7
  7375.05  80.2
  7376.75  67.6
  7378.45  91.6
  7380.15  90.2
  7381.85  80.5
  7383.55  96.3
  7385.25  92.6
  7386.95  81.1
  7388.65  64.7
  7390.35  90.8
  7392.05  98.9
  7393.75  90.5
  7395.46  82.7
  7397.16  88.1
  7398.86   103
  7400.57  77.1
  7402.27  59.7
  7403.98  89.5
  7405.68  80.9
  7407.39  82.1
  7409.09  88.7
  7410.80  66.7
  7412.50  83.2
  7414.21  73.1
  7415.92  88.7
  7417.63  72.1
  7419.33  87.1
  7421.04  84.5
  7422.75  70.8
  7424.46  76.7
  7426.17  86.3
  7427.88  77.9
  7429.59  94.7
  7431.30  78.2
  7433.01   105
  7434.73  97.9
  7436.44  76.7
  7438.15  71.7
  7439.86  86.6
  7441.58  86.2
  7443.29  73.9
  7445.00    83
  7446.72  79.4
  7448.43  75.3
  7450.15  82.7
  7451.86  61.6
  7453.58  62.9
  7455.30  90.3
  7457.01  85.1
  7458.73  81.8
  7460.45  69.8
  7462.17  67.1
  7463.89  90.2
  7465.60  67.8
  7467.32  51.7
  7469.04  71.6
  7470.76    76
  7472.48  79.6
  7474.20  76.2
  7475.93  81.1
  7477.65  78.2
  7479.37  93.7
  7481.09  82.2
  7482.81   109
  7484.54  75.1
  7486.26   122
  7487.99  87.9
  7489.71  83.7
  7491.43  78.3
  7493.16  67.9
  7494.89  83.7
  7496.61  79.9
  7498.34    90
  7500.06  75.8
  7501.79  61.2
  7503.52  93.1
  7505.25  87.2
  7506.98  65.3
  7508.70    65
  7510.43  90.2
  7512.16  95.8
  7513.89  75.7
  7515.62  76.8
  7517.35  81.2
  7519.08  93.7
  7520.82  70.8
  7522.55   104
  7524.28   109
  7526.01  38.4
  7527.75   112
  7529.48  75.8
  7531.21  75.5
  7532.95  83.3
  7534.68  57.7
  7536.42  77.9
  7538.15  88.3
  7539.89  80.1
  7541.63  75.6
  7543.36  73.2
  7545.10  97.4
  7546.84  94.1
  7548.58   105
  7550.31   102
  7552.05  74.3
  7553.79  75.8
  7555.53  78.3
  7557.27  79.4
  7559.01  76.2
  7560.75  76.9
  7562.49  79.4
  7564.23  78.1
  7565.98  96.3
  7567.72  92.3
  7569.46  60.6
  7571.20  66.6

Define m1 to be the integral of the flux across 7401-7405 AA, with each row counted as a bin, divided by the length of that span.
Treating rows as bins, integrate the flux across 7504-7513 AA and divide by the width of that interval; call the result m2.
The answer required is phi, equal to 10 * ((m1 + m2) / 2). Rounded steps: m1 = 75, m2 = 81.2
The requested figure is 782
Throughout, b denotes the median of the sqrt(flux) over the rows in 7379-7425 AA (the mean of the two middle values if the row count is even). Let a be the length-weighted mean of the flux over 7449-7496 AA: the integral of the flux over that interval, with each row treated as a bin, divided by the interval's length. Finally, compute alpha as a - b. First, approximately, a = 79.9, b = 9.12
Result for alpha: 71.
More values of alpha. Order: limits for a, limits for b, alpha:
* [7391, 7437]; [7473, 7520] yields 75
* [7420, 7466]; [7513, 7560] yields 71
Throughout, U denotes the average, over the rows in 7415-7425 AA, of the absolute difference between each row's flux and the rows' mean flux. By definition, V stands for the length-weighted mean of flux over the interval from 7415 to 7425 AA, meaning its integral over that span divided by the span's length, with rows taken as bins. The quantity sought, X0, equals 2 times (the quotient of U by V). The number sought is 0.169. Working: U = 6.8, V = 80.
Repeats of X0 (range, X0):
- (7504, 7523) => 0.262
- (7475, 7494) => 0.266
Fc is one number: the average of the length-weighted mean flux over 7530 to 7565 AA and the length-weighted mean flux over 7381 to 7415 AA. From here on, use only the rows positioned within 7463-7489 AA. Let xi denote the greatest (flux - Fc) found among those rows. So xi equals 40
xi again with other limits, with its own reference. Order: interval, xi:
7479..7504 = 40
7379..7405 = 21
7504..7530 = 30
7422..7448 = 23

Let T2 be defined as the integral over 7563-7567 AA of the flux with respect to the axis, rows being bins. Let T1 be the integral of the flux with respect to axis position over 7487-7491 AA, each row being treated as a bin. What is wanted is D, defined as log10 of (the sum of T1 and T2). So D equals 2.84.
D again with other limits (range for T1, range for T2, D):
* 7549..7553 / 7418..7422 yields 2.84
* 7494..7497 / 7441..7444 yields 2.69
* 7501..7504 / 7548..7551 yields 2.73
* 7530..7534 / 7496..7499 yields 2.75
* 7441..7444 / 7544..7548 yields 2.79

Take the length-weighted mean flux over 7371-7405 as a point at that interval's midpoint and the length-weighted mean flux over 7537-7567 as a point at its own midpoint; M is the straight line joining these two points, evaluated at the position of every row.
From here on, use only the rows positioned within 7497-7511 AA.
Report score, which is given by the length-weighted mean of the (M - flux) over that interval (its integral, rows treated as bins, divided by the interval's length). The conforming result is 5.8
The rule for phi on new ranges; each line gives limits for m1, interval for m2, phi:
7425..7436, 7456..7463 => 827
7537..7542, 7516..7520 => 837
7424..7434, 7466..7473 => 780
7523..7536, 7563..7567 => 831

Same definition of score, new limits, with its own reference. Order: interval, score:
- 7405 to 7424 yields 4.4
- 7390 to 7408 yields -1.5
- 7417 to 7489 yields 3.0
